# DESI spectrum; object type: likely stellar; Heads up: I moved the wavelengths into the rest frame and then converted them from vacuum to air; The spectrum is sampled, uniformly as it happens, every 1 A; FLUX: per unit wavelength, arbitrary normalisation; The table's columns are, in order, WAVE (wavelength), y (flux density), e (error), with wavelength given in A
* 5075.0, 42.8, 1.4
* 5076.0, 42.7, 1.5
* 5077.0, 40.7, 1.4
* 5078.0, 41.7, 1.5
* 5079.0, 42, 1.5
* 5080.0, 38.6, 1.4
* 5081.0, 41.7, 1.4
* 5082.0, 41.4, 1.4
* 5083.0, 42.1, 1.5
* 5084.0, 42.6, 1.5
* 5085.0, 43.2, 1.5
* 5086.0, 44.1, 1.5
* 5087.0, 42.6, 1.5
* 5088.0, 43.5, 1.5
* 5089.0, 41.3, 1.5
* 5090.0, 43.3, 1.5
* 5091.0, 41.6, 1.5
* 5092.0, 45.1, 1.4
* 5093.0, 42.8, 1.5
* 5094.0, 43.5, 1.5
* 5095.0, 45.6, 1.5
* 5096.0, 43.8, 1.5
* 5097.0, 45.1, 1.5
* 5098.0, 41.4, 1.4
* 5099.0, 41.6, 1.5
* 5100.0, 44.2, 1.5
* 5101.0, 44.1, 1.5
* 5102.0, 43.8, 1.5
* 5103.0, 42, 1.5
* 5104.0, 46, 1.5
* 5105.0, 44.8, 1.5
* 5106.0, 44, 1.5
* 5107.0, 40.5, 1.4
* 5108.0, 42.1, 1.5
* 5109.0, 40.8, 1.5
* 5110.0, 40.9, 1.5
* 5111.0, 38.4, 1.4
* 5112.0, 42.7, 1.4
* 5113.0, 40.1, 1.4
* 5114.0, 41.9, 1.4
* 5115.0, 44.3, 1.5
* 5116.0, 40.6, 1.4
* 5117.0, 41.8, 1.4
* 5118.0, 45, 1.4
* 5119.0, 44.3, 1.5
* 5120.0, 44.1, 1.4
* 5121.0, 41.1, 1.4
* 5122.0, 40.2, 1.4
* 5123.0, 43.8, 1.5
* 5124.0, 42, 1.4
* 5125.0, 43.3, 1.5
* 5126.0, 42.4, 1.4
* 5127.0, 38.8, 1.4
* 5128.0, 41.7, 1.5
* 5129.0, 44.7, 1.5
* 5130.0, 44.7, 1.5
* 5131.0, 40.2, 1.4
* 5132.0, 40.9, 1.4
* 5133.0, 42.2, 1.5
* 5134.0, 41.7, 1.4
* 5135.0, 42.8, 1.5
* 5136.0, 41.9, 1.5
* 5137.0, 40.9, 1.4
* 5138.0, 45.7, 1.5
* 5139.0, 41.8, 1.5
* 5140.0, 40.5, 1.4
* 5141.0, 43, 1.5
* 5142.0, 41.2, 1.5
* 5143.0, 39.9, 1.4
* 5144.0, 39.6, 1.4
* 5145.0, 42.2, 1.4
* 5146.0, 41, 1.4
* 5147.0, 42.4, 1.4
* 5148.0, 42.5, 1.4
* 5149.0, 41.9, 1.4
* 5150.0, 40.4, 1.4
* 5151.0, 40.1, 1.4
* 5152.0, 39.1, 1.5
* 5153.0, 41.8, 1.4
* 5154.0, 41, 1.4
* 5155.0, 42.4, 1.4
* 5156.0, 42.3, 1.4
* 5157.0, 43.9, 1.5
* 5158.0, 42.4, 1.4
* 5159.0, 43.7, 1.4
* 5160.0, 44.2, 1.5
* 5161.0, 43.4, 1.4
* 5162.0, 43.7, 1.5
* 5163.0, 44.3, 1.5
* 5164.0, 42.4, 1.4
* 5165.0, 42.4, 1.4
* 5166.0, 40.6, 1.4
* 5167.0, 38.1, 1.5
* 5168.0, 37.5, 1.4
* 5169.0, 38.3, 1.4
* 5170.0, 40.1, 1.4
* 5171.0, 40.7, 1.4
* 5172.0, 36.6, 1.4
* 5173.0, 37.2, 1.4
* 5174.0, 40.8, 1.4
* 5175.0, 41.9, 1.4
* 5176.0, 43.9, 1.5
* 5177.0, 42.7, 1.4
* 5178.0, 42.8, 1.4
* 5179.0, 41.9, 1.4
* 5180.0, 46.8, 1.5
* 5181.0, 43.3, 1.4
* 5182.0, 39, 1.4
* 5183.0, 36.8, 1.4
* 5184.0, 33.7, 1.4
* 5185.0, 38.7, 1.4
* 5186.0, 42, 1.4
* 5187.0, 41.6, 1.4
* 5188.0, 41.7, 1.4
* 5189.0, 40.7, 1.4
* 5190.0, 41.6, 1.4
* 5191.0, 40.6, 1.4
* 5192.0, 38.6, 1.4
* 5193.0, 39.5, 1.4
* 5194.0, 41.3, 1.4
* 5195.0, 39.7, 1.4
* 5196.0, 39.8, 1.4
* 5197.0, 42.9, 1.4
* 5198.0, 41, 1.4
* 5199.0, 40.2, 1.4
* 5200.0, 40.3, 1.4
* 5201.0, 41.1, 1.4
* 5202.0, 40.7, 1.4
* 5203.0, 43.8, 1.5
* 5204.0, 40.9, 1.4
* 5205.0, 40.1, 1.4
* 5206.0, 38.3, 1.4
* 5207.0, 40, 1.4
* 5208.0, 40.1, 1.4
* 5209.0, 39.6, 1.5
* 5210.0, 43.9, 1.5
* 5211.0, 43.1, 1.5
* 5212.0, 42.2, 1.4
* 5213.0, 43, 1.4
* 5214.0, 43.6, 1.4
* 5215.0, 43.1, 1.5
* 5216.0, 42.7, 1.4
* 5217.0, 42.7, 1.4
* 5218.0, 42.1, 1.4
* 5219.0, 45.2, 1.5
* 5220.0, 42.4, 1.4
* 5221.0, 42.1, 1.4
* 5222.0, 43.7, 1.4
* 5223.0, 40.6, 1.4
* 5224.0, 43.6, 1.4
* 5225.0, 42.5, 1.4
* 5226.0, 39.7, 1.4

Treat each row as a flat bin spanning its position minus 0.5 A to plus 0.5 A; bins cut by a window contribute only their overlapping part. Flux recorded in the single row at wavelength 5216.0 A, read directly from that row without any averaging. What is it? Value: 42.7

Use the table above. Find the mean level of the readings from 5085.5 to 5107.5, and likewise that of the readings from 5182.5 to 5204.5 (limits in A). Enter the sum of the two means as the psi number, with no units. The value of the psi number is 83.7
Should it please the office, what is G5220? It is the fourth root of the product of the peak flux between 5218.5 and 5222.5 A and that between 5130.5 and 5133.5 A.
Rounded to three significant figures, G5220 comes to 6.61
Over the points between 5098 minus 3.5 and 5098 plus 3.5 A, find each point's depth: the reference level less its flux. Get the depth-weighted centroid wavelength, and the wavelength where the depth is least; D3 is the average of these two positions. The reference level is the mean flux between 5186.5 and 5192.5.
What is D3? 5096.3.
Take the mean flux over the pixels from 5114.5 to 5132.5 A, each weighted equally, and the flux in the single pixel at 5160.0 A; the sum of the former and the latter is 86.6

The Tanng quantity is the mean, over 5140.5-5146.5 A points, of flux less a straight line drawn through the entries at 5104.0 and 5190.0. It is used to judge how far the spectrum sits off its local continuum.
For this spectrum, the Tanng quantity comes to -2.83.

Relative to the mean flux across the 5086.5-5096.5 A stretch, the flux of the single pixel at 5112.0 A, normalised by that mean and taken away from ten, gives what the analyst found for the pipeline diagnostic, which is 9.01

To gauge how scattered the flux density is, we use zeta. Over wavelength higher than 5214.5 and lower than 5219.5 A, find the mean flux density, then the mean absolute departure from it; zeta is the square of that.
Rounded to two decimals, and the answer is 0.67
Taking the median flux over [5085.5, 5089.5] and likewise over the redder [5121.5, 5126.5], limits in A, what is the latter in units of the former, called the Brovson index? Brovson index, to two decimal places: 0.98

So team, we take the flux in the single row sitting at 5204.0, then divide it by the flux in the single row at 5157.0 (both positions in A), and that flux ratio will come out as 0.93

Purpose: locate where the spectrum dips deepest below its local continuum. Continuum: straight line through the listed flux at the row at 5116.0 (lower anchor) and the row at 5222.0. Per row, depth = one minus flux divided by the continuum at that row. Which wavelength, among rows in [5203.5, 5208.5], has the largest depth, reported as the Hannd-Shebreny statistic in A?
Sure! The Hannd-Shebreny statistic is 5206.0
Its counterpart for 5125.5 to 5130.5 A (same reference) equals 5127.0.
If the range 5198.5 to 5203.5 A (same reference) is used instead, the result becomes 5199.0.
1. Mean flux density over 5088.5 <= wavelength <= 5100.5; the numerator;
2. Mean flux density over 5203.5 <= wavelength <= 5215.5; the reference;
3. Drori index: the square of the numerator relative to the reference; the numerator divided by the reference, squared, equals 1.09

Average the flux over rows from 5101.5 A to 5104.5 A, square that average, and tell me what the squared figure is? 1930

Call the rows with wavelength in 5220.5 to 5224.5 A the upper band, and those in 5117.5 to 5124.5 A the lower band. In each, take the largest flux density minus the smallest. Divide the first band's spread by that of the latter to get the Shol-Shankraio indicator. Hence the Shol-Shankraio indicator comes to 0.6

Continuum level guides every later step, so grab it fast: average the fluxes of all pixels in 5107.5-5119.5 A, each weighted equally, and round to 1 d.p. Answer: 41.9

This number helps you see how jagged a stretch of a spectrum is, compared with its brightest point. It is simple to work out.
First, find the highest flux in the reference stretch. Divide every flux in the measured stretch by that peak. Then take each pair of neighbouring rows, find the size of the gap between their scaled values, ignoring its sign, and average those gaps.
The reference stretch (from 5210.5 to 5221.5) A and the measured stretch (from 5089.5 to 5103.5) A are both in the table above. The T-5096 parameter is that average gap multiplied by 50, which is 1.88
